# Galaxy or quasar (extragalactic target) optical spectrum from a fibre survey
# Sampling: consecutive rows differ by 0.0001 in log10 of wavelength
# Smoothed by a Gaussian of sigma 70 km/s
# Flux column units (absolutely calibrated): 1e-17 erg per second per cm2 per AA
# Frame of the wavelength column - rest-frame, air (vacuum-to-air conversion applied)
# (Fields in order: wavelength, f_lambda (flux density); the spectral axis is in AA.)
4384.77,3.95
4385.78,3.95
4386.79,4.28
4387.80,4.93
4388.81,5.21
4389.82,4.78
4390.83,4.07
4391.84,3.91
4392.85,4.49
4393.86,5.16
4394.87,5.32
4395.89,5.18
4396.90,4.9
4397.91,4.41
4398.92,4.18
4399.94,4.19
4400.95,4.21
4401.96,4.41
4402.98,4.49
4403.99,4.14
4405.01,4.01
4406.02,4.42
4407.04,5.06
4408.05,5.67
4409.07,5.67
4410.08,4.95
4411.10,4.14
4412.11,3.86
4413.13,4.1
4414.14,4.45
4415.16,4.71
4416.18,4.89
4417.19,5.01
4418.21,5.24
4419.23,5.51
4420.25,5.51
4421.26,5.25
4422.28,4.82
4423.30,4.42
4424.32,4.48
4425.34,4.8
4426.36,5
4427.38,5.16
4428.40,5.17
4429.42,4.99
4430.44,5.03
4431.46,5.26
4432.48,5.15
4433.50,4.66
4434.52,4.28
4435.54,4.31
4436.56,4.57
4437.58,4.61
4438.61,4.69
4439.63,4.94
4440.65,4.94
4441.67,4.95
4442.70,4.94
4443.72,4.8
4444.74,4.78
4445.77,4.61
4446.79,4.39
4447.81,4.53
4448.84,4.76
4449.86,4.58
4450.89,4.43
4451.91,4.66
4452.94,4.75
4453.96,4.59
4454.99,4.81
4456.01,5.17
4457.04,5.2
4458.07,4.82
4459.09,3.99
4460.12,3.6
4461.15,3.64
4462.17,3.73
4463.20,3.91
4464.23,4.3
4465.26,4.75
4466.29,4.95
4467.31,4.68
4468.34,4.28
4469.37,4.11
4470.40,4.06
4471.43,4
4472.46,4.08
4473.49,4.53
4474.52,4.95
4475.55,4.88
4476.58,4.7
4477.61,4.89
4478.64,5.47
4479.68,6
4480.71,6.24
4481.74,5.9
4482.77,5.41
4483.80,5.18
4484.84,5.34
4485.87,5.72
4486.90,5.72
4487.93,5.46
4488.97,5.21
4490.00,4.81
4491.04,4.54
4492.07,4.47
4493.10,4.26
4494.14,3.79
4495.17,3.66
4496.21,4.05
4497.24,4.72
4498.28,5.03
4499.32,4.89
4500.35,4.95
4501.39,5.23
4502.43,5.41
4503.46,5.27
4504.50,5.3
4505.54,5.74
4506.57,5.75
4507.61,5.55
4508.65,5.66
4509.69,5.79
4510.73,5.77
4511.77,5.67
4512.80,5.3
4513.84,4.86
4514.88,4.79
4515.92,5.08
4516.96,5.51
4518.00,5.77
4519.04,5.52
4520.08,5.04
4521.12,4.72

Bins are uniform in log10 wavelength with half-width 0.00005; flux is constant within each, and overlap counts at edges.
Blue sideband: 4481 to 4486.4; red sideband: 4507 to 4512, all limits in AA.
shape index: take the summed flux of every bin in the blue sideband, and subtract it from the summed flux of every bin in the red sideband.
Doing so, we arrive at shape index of 0.9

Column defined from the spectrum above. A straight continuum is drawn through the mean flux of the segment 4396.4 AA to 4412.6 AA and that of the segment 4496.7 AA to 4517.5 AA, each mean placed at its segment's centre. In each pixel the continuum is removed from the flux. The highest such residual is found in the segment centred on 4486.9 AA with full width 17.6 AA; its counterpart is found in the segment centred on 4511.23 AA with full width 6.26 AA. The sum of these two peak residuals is 1.6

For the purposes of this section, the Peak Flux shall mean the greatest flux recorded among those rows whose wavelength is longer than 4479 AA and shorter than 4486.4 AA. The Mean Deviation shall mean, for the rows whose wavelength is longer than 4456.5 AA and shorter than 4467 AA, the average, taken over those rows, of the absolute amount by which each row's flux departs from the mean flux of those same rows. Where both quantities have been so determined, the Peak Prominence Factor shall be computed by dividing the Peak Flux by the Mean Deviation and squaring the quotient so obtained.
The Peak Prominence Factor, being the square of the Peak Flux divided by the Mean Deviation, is 147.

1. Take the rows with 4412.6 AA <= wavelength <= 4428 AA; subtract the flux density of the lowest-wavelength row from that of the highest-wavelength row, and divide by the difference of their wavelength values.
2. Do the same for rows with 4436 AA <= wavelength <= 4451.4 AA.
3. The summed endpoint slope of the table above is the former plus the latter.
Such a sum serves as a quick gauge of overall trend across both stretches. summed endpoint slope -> 0.065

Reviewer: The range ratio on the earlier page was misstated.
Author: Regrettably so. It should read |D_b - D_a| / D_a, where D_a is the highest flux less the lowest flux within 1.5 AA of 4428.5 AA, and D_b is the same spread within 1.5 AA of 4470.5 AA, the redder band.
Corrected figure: 0.39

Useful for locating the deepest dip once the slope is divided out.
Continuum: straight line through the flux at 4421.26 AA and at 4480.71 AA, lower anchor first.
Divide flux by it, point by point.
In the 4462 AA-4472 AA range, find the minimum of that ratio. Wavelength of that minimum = 4462.17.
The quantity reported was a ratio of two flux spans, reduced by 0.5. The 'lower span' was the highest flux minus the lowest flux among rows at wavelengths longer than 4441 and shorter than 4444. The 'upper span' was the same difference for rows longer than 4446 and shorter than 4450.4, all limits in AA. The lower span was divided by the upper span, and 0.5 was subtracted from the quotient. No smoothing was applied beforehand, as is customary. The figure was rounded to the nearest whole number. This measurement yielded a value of 0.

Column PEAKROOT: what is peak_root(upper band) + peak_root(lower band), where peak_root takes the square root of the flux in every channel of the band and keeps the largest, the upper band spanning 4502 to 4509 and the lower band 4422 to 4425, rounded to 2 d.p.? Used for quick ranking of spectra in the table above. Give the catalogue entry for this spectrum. 4.59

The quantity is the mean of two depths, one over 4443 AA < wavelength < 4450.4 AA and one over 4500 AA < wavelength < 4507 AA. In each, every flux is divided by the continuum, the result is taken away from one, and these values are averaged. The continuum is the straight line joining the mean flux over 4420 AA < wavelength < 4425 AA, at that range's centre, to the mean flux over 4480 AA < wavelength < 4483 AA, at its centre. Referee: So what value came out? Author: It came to 0.13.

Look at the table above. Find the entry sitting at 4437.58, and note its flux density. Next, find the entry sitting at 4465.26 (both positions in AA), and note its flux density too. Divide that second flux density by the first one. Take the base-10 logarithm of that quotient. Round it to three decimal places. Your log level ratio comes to 0.013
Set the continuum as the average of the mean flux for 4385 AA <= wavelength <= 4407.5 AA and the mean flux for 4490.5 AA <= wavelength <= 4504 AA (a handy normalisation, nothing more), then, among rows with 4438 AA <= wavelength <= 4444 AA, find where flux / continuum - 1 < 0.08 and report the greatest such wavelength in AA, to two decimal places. 4443.72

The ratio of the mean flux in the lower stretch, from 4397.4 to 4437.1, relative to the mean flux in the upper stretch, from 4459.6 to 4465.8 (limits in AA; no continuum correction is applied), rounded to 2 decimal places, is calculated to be 1.19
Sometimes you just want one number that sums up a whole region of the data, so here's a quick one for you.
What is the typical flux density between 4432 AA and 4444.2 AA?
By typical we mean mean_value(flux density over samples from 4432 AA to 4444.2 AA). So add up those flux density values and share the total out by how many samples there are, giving 4.74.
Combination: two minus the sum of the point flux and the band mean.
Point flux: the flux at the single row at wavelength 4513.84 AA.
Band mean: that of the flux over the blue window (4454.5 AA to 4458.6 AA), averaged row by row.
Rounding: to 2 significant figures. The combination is -7.9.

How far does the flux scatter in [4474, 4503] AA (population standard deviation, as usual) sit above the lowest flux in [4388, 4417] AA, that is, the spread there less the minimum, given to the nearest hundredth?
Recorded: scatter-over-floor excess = -3.24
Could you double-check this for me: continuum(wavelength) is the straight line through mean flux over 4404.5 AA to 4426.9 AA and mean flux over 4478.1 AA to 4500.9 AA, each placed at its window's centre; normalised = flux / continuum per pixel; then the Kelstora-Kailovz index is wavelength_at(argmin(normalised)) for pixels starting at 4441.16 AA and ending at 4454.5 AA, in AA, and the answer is 4446.79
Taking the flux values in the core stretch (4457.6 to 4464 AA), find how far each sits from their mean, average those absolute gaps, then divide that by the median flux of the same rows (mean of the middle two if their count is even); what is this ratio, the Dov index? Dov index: 0.080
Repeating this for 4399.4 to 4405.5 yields 0.033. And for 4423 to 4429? 0.055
